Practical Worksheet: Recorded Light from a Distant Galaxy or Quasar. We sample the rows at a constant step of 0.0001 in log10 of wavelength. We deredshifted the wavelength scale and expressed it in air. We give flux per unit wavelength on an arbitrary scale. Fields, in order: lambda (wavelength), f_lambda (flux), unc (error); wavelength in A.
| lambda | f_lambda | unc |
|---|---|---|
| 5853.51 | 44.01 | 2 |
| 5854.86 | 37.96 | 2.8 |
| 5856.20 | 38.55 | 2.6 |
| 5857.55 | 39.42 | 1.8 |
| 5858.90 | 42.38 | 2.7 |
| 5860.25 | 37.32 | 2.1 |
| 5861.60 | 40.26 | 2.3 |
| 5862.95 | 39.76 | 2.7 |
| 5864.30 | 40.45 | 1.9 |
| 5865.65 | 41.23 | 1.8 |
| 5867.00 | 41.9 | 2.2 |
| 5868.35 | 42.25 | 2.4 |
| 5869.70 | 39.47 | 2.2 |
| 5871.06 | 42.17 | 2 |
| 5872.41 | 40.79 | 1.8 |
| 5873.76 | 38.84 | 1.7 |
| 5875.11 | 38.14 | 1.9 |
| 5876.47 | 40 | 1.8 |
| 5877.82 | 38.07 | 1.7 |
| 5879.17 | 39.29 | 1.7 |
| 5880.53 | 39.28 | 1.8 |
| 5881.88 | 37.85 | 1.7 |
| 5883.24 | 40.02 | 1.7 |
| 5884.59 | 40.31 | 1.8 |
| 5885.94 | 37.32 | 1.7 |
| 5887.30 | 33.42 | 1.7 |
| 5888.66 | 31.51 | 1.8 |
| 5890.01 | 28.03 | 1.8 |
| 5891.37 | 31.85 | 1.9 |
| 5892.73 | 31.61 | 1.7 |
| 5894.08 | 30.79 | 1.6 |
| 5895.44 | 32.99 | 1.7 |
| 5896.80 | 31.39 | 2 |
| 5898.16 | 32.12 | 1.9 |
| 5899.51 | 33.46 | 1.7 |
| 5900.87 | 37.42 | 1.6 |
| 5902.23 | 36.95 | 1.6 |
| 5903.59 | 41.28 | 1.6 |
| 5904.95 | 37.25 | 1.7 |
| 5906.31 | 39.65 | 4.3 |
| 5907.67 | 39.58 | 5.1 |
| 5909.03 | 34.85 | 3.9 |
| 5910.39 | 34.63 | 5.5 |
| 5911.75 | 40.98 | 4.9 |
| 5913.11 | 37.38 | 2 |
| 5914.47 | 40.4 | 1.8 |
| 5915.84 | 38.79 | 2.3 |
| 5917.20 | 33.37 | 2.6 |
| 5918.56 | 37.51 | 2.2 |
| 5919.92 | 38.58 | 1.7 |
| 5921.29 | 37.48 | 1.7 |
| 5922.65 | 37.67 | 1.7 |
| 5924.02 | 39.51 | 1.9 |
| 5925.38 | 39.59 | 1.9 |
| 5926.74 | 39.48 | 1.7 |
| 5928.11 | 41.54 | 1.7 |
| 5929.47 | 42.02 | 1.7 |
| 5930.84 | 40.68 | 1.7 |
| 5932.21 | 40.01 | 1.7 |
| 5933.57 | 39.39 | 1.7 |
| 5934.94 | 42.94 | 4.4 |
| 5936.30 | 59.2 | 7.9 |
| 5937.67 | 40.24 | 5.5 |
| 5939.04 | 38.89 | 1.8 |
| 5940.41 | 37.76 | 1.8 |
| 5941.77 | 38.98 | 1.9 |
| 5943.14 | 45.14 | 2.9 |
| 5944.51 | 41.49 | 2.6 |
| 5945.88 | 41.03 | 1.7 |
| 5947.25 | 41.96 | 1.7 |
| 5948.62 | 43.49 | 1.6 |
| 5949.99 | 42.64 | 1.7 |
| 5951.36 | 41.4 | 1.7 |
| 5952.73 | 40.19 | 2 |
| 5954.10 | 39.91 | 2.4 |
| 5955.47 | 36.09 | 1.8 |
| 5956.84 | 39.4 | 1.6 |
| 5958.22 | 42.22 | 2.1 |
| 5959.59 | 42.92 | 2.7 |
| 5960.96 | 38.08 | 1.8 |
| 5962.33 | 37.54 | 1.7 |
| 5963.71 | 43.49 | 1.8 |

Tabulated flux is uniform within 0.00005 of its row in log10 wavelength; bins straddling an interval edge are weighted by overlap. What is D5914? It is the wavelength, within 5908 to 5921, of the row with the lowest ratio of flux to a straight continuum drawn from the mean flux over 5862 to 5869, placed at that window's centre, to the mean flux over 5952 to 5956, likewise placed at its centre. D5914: 5917.20 A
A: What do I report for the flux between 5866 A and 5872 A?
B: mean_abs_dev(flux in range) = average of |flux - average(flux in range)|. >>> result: 0.99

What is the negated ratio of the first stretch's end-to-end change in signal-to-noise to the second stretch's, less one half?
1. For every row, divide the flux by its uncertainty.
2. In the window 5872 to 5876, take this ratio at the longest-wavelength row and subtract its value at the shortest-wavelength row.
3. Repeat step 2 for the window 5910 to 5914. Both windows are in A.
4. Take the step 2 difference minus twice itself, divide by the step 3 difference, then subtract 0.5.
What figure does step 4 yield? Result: -0.3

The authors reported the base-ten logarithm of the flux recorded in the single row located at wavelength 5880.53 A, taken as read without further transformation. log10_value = 1.59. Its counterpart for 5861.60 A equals 1.60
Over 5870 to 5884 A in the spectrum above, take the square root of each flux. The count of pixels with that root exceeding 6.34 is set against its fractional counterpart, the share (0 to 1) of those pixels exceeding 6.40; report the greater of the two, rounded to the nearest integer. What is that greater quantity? 2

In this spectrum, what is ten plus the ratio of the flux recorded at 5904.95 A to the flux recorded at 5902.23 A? 11.0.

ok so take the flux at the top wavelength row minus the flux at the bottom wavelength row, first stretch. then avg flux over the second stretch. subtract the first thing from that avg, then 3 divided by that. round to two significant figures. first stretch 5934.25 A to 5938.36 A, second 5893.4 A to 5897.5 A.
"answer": 0.087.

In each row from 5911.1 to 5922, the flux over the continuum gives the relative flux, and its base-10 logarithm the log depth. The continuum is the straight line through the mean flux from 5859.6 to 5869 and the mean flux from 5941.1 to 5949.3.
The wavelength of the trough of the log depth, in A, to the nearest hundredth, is 5917.20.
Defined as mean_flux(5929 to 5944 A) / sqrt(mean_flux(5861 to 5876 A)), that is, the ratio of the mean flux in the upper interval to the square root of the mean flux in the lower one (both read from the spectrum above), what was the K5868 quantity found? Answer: 6.65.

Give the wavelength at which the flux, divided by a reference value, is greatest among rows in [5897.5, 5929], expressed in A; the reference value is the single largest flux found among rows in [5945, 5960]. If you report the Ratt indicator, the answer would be 5928.11 A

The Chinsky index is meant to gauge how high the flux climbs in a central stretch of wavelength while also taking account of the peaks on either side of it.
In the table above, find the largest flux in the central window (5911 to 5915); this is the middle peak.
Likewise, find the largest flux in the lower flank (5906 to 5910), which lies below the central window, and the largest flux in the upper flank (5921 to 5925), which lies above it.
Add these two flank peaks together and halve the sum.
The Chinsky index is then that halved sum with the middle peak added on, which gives 81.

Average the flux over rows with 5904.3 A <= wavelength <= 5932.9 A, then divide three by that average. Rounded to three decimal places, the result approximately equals 0.078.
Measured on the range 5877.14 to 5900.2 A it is 0.087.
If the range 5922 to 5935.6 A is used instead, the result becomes 0.074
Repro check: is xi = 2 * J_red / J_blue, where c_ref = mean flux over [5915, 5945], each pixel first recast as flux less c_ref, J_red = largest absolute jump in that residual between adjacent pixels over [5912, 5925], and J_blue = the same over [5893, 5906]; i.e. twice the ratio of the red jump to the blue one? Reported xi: 2.5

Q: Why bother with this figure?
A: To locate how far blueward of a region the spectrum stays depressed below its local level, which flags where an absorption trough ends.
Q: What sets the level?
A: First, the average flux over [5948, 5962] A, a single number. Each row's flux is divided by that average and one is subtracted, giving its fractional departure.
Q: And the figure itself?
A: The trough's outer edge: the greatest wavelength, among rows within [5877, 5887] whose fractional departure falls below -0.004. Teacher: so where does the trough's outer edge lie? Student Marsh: 5885.94 A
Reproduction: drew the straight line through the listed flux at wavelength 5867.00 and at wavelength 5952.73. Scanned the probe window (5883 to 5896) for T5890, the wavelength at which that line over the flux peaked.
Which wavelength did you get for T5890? 5890.01 A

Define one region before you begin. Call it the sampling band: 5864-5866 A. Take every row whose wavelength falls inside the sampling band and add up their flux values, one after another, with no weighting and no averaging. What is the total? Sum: 82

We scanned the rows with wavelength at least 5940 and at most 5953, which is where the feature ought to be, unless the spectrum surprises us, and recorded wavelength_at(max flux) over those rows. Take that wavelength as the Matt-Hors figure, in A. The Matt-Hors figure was 5943.14 A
